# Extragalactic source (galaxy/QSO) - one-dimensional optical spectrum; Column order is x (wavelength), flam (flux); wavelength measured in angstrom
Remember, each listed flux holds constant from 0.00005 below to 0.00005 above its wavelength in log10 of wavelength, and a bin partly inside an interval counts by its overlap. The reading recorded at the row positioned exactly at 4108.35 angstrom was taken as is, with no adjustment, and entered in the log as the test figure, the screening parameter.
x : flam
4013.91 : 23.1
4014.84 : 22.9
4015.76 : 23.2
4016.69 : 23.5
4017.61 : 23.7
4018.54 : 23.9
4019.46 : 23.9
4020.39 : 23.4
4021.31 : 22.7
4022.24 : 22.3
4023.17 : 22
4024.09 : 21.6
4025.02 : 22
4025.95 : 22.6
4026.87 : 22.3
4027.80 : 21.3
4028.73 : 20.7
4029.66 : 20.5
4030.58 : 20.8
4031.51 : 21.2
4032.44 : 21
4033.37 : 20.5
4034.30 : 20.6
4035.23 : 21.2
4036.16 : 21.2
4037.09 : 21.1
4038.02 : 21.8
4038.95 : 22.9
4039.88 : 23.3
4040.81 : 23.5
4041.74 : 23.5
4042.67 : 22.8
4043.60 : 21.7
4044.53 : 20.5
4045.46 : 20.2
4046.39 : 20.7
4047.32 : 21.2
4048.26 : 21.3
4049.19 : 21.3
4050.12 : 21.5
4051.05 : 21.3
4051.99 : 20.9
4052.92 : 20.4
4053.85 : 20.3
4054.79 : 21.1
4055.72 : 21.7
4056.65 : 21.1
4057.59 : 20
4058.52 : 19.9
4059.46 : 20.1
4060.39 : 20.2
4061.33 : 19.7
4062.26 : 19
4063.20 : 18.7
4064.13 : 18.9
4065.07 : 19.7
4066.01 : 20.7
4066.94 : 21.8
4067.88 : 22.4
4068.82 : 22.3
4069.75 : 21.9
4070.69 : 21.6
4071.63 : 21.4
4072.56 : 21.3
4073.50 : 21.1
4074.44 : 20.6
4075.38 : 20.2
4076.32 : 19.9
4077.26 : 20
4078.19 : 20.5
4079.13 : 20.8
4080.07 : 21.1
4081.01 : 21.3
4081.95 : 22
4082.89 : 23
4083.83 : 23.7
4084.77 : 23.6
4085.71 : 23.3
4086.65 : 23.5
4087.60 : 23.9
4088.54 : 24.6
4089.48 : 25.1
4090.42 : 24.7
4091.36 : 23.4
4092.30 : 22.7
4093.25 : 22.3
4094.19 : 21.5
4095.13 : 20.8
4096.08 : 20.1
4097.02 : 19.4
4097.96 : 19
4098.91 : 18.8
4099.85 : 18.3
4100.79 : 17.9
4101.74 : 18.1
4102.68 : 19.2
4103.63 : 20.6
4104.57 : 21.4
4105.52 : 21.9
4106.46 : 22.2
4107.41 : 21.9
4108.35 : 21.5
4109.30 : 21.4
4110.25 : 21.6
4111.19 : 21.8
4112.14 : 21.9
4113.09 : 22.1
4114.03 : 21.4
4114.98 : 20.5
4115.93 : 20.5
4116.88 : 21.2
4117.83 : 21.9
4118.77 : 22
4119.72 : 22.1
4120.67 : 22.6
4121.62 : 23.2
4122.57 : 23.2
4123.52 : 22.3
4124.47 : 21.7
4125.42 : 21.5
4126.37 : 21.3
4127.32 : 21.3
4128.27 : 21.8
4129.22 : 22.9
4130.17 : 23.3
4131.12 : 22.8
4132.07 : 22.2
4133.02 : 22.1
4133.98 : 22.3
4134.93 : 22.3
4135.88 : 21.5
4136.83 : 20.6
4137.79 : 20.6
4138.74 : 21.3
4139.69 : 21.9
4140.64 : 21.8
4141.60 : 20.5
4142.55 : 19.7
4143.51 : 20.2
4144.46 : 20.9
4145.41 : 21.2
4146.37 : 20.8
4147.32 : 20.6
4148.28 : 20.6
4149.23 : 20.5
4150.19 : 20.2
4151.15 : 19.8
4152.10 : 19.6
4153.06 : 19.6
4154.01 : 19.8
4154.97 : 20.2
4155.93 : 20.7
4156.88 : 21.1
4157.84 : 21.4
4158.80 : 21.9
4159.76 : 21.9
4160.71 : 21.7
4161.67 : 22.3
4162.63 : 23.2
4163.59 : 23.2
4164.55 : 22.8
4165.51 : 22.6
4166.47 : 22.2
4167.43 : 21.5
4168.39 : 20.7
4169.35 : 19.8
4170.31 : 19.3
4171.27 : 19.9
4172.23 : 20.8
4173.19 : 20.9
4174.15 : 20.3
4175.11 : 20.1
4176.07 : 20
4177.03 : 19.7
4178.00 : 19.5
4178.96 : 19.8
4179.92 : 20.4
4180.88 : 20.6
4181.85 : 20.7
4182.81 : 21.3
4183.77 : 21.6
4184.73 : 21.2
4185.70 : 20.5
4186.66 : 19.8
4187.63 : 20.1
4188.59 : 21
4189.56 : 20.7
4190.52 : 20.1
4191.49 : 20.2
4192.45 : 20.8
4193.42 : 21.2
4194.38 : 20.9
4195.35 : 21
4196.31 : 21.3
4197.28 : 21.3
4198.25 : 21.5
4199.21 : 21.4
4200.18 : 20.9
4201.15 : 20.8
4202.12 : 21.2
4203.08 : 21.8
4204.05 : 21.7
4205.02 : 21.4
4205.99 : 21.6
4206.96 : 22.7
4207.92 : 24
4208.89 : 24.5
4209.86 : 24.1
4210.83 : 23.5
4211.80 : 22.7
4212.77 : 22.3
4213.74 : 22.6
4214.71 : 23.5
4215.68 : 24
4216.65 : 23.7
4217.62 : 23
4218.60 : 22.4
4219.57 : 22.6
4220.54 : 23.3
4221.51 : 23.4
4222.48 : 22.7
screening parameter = 21.5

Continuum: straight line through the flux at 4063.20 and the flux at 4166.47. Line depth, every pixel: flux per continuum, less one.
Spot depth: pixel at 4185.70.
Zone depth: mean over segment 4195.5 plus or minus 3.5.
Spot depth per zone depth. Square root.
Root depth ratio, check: 1.1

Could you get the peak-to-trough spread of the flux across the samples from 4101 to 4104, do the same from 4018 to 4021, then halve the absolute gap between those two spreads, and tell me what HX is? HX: 1.00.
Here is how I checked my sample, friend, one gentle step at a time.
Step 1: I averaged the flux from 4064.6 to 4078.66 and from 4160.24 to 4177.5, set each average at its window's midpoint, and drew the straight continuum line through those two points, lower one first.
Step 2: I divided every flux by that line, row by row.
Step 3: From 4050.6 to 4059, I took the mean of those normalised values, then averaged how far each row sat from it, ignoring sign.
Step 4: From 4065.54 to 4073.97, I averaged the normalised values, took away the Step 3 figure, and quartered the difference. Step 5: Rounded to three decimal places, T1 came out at 0.251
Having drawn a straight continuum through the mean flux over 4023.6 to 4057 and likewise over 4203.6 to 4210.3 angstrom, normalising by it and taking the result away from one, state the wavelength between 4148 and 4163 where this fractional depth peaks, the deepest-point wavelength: 4153.06 angstrom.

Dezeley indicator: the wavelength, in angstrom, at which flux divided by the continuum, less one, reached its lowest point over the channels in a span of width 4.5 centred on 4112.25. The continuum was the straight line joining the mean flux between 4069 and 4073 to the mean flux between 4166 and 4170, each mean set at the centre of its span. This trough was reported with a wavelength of 4114.03 angstrom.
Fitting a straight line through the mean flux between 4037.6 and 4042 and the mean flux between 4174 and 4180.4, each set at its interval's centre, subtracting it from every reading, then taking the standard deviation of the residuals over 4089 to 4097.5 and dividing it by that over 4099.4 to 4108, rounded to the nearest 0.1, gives 1.0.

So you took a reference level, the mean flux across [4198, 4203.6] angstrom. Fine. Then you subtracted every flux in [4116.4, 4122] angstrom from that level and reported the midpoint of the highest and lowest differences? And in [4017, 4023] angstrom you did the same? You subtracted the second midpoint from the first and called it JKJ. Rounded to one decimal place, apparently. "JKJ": 0.9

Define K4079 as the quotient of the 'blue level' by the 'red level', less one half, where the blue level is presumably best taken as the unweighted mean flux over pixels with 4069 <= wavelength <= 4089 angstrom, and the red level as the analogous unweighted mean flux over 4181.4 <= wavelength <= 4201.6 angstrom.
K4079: 0.55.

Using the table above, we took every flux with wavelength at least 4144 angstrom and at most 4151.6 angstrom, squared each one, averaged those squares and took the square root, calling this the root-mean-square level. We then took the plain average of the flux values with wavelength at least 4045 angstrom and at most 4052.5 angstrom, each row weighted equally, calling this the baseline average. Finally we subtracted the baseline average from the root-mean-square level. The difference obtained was -0.5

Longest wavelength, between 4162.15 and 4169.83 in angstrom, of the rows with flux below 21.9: 4169.35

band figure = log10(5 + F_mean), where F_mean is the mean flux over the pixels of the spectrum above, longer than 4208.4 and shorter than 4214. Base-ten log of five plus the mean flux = 1.45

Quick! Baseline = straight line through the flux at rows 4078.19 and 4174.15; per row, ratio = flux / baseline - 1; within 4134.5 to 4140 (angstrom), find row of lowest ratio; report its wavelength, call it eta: 4136.83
